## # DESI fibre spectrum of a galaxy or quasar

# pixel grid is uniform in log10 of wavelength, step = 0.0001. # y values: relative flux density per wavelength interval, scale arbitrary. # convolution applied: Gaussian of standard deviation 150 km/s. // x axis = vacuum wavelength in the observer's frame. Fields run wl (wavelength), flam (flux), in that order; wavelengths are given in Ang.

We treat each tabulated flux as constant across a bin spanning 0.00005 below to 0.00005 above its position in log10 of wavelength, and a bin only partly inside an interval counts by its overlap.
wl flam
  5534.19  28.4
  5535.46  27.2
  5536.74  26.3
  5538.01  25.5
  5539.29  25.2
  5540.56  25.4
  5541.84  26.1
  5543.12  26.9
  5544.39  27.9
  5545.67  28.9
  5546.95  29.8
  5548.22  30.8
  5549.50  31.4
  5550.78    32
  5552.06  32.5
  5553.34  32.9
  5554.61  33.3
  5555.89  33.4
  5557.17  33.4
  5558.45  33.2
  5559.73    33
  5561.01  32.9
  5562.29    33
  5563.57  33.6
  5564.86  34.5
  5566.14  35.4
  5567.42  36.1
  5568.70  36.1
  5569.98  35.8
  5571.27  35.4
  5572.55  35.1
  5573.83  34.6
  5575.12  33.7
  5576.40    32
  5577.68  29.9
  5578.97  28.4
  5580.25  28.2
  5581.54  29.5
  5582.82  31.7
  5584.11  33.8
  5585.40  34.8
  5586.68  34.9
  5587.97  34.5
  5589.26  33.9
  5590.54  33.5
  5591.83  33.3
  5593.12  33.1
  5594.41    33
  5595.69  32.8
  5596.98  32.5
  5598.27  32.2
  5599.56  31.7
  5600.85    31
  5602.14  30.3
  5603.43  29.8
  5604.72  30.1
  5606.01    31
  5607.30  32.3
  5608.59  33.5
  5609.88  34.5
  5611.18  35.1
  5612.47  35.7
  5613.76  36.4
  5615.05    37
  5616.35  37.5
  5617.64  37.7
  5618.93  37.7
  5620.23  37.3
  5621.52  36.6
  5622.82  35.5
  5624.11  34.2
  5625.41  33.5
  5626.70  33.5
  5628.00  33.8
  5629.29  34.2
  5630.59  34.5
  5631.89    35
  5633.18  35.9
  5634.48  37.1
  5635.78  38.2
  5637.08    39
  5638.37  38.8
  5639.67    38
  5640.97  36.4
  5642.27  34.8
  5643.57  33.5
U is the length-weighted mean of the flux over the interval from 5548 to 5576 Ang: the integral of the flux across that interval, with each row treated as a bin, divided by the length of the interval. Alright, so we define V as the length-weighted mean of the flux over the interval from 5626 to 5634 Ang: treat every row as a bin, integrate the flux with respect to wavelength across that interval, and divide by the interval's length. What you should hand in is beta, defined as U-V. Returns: -0.8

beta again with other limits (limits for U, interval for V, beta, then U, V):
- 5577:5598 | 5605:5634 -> -2.7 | 32.4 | 35.1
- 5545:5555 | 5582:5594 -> -2.2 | 31.4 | 33.6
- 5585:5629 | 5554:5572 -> -0.3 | 34.0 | 34.2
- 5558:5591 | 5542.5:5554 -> 3.0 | 33.4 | 30.4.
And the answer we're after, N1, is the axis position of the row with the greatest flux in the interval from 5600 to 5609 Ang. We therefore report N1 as 5608.59 Ang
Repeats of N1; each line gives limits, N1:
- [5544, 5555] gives 5554.61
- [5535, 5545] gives 5544.39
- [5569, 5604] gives 5569.98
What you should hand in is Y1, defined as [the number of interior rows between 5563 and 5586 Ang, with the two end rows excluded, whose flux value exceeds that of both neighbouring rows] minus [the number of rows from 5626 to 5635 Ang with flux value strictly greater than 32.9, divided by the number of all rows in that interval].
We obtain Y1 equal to -1.0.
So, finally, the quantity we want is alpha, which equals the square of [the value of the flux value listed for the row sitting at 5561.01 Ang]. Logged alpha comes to 1082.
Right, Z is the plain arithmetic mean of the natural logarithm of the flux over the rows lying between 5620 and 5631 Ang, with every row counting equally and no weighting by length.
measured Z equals 3.55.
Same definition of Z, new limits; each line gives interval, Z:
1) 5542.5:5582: 3.47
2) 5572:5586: 3.46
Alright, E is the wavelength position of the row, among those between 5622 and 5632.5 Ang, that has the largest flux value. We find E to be 5622.82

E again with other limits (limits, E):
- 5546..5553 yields 5552.06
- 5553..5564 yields 5563.57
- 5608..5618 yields 5617.64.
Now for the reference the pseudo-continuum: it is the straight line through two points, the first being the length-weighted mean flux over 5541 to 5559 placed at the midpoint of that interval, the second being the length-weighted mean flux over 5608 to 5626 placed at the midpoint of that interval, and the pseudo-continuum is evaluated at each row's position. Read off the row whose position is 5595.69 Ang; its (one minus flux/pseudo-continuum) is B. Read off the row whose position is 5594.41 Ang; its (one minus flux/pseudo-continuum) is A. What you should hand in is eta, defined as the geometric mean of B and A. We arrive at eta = 0.038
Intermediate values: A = 0.03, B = 0.04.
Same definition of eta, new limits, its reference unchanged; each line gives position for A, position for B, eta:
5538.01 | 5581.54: 0.128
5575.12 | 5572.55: 0.049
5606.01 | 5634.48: 0.017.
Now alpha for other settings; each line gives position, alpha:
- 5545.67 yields 835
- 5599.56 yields 1005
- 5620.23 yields 1391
